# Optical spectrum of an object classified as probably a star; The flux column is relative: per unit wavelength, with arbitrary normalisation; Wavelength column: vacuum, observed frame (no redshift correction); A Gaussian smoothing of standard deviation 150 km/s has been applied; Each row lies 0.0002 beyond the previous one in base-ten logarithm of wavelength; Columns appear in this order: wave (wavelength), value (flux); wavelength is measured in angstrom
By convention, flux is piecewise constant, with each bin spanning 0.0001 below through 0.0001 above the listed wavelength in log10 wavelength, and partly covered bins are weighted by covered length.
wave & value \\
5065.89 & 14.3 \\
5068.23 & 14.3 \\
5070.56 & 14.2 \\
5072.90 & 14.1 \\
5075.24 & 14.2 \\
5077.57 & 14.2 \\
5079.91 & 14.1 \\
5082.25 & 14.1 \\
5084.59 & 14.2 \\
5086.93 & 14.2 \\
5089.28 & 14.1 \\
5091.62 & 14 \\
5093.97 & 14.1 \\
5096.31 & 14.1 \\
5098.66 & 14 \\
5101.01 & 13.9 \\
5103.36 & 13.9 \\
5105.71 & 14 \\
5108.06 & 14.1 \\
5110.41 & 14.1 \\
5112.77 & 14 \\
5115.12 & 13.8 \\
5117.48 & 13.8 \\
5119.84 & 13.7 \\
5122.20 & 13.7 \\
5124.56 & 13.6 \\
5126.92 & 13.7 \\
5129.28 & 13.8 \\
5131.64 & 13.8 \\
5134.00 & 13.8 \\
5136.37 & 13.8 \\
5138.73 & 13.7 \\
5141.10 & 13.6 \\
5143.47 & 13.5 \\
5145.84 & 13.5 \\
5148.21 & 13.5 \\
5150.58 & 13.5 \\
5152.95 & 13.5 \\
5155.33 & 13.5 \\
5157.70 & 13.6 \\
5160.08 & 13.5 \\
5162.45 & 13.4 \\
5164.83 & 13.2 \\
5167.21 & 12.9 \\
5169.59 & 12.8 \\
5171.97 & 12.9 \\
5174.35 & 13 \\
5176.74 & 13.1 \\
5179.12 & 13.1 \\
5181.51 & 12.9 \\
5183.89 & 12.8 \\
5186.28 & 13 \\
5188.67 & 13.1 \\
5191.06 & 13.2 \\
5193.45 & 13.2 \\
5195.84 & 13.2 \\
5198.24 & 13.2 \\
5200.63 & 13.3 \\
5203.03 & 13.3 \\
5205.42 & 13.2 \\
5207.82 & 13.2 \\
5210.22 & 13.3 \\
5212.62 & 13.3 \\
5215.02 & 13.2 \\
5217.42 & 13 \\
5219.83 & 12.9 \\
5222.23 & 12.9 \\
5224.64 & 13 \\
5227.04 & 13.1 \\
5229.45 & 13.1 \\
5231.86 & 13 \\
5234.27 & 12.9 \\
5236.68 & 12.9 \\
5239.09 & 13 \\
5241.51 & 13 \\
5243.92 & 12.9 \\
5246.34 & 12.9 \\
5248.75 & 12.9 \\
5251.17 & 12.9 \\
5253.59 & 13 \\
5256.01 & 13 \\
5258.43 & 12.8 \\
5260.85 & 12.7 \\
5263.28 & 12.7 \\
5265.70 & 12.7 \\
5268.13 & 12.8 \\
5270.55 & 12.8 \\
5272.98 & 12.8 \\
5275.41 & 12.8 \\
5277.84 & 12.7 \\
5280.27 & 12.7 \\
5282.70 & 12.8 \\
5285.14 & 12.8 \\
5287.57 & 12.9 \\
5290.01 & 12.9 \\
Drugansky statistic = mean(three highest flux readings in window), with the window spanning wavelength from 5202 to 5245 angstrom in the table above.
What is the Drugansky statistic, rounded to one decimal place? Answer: 13.3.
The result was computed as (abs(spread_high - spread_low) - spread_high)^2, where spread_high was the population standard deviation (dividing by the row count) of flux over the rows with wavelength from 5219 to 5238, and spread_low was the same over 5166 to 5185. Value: 0.0030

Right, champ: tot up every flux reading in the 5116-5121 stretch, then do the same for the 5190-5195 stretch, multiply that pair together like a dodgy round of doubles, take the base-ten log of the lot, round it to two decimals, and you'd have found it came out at 2.86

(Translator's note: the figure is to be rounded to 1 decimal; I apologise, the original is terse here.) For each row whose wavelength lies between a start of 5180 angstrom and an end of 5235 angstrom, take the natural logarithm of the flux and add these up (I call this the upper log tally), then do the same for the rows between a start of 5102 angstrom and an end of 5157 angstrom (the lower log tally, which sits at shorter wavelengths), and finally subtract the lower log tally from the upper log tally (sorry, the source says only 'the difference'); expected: -1.1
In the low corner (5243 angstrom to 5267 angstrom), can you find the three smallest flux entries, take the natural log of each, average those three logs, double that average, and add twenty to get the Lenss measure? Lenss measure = 25.1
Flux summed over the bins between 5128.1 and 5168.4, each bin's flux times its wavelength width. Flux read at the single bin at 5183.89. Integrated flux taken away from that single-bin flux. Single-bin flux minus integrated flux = -533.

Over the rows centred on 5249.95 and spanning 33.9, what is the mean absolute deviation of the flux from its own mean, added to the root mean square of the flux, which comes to 13.0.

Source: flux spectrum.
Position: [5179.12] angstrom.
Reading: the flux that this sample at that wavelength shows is 13.1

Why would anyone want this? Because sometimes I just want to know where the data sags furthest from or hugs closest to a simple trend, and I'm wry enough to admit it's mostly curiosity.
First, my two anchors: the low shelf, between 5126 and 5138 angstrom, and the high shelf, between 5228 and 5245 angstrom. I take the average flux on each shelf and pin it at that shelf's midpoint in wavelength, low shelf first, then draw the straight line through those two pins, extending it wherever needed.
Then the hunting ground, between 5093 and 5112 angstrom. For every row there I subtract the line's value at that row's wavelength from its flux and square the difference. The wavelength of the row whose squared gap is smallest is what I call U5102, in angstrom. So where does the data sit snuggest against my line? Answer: 5105.71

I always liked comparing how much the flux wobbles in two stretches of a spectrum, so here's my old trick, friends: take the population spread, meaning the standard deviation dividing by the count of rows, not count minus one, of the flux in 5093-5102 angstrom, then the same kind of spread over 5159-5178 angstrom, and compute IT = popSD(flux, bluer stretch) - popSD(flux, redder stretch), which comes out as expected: -0.15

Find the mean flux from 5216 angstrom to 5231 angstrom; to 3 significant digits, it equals 13.0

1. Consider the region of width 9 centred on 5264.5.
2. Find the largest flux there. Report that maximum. 12.8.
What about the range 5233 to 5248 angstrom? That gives 13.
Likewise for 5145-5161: 13.6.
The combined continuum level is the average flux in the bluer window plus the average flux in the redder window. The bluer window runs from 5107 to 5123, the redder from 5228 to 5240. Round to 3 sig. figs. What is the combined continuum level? 26.9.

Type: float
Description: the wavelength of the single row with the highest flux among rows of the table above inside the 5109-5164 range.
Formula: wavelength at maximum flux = 5110.41 angstrom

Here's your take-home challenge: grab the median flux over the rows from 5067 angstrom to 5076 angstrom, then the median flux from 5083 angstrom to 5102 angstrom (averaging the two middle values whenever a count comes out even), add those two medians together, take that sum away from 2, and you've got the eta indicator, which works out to -26.3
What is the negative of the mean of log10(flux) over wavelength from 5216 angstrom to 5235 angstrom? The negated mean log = -1.114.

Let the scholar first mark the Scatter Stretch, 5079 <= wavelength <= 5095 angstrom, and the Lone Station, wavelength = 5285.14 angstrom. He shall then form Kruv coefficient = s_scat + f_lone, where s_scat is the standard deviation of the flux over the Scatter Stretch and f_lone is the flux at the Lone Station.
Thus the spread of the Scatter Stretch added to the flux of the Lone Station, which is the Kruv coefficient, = 12.9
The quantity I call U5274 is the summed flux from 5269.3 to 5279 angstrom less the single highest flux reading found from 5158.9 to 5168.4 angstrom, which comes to 37.6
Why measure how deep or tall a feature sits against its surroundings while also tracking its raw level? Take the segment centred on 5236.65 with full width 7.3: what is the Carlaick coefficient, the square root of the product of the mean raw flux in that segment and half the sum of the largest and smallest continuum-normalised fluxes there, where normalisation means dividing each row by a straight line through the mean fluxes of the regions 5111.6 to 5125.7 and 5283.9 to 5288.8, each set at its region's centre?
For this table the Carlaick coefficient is 3.57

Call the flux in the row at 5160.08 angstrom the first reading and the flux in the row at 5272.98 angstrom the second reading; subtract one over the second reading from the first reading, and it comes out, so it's 13.4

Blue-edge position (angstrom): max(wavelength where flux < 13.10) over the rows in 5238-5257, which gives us 5256.01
